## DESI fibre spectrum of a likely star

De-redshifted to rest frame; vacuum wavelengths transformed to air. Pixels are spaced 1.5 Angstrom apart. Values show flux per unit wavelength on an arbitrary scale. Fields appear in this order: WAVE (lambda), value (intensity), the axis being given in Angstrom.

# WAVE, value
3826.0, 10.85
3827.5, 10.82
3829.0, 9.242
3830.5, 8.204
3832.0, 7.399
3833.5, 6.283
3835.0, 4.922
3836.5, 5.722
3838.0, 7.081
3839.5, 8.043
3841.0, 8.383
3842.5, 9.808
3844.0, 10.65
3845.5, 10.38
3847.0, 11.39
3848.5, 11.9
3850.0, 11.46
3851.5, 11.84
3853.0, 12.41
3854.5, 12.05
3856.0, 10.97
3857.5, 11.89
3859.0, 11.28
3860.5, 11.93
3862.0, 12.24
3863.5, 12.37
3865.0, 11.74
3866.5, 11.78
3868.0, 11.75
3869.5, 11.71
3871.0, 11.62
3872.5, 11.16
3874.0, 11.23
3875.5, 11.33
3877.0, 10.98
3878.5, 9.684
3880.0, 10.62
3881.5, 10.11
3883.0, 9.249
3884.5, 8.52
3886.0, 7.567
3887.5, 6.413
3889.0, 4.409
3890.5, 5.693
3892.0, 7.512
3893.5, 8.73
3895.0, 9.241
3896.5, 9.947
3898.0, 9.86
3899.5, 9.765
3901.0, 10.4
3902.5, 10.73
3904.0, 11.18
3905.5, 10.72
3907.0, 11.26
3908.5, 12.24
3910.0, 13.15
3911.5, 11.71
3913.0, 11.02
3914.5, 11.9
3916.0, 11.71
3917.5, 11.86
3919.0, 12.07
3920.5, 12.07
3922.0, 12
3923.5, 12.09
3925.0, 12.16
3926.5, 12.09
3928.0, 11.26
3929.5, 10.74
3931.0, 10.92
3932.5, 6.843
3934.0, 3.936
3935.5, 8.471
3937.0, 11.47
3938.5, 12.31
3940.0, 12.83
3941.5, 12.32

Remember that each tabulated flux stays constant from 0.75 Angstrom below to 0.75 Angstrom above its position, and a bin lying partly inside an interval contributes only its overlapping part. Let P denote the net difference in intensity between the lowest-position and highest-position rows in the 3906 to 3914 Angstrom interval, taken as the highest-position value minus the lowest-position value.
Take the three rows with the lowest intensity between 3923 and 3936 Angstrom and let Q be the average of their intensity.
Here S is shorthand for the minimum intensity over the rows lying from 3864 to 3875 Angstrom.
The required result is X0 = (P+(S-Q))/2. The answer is 2.3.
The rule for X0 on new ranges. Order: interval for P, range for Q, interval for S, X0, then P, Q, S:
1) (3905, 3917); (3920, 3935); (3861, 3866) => 2.8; 1.0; 7.2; 11.74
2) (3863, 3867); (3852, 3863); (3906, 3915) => -0.5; -0.6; 11.4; 11.02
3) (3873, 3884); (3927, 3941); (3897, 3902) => 0.7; -2.0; 6.4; 9.765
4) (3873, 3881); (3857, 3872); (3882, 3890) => -3.9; -0.6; 11.5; 4.409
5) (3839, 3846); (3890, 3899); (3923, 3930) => 2.9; 2.3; 7.3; 10.74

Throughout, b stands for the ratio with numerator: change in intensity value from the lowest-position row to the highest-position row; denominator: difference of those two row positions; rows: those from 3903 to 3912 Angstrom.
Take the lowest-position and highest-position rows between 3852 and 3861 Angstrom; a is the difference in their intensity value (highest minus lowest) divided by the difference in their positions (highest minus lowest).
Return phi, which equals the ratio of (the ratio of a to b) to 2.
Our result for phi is -0.5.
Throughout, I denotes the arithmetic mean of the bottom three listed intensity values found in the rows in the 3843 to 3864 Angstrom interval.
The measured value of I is 10.7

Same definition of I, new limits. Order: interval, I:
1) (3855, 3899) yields 5.5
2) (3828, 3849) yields 5.6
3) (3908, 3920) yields 11.5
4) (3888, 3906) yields 5.9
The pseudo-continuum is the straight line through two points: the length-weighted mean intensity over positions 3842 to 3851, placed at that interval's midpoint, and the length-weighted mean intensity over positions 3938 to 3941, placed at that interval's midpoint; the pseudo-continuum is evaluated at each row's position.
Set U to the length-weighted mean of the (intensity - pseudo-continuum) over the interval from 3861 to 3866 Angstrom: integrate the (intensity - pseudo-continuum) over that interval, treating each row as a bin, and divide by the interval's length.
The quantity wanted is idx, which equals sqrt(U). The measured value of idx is 0.9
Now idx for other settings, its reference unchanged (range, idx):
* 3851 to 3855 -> 1.0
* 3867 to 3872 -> 0.5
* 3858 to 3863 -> 0.8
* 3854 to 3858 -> 0.7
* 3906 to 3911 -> 0.3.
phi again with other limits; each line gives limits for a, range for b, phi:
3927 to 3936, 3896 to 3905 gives -1.1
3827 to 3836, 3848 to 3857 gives 3.2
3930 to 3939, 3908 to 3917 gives -1.3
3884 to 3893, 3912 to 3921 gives -0.5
